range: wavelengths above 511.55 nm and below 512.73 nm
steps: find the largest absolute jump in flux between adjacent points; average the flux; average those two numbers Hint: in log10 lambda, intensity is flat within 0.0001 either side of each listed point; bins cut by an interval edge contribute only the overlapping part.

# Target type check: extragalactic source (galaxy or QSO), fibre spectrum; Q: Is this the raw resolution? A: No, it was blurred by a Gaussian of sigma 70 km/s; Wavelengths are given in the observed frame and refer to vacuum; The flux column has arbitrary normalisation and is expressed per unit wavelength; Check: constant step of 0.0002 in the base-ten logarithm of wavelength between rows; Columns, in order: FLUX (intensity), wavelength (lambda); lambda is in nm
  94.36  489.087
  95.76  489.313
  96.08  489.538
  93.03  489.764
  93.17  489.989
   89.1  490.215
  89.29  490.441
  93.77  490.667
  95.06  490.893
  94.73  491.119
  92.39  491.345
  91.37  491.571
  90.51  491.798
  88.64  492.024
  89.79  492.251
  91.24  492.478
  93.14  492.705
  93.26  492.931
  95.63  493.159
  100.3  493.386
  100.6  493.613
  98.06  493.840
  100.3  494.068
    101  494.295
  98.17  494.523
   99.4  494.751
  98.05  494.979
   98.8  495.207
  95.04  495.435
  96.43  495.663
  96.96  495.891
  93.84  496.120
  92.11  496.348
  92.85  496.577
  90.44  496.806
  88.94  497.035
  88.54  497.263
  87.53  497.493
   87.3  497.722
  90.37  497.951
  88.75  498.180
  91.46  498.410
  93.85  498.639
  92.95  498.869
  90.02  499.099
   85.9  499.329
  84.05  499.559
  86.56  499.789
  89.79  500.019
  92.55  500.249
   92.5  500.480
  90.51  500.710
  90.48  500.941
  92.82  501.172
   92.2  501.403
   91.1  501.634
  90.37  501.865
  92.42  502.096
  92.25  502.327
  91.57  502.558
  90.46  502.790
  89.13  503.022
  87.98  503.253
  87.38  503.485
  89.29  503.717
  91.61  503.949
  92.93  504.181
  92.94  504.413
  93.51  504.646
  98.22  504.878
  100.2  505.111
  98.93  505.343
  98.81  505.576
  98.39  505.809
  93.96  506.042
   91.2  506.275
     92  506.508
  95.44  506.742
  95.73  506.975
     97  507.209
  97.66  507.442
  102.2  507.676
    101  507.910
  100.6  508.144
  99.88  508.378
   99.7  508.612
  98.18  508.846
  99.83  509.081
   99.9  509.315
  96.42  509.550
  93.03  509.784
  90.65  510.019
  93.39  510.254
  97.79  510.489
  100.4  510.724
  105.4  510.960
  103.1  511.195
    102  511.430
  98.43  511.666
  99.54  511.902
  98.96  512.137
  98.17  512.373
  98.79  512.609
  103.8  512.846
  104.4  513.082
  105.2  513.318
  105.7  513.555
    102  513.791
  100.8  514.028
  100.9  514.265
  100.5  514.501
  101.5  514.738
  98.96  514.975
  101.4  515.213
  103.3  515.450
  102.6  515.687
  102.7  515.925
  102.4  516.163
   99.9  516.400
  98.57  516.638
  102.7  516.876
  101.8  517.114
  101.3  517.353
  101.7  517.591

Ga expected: 49.9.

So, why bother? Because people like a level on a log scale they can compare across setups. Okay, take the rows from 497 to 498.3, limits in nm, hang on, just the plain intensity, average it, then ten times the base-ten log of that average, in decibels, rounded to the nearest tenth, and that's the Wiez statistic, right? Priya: 19.5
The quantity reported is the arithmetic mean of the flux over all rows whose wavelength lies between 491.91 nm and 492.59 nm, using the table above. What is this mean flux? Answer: 90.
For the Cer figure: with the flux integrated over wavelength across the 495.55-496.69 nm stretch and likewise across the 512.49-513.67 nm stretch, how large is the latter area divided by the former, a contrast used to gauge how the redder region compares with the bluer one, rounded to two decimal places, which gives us 1.13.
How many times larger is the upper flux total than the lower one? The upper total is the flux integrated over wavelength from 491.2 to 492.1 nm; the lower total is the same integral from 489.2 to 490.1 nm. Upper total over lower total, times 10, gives 9.6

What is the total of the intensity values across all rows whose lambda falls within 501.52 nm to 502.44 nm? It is 366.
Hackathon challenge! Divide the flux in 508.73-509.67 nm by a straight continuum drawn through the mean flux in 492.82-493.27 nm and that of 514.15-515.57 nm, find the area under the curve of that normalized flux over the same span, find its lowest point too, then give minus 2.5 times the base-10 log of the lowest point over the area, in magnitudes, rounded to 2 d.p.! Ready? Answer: -0.04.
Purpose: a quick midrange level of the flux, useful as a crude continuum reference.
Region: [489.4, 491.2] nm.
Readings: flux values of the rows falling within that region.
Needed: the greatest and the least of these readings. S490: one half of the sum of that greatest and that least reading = 93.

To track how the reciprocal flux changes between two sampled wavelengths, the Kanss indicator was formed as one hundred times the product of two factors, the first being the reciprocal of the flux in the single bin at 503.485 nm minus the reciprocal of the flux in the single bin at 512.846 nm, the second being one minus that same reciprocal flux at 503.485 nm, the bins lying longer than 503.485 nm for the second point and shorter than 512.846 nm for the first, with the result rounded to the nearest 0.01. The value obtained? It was 0.18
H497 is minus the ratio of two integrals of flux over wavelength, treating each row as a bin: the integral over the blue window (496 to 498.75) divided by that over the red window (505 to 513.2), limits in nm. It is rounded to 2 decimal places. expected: -0.31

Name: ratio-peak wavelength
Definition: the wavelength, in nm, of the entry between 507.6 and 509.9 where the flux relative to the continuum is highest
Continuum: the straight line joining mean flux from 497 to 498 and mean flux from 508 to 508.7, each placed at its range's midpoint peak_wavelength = 507.676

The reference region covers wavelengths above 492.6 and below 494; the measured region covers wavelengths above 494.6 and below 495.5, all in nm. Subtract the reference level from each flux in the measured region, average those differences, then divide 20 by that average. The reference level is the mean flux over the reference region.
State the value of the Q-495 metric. 20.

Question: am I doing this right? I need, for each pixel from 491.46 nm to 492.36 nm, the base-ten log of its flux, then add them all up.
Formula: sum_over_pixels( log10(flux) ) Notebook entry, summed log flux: 7.818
